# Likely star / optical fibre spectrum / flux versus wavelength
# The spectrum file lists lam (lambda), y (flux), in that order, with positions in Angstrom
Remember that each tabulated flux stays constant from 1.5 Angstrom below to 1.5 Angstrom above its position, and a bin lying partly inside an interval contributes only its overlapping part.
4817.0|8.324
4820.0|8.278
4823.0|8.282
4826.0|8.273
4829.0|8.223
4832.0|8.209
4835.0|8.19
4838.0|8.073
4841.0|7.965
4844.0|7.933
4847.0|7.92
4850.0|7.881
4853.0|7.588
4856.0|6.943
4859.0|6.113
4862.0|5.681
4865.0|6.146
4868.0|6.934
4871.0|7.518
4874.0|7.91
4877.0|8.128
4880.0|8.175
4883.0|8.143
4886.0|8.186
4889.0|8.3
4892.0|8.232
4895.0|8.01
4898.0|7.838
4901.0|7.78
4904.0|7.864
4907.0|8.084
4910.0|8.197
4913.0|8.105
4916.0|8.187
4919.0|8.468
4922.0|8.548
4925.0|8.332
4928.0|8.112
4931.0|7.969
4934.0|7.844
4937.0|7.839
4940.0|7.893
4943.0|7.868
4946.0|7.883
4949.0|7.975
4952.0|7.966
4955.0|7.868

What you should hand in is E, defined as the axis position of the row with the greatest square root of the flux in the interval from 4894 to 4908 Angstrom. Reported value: 4907.0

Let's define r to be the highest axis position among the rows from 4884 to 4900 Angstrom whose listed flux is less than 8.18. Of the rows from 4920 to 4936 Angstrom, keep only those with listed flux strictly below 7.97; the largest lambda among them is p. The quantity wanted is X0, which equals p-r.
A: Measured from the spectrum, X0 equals 36 Angstrom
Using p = 4934.0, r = 4898.0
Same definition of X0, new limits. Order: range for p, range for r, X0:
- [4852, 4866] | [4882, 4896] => -30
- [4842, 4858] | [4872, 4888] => -27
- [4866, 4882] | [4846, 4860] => 15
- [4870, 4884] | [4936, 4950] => -75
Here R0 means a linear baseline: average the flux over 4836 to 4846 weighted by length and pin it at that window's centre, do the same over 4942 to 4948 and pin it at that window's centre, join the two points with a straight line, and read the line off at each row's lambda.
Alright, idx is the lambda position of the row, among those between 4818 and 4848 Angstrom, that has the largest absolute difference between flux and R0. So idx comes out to 4823.0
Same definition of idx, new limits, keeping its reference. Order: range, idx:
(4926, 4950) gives 4928.0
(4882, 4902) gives 4889.0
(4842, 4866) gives 4862.0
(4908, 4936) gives 4922.0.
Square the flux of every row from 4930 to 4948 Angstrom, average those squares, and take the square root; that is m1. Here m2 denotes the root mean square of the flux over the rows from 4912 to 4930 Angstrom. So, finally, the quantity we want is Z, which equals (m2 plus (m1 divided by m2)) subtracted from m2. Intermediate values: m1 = 7.88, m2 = 8.29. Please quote -0.95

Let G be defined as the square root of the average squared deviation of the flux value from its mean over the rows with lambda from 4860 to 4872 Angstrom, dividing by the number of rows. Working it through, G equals 0.71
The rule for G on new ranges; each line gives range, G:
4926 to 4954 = 0.08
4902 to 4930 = 0.20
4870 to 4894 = 0.24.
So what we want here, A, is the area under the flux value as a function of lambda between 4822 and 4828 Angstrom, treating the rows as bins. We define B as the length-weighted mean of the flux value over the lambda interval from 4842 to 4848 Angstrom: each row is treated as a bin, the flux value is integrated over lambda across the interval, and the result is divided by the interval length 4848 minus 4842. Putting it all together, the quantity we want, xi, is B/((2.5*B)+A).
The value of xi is 0.114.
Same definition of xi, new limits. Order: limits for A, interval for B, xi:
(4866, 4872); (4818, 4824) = 0.131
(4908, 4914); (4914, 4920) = 0.119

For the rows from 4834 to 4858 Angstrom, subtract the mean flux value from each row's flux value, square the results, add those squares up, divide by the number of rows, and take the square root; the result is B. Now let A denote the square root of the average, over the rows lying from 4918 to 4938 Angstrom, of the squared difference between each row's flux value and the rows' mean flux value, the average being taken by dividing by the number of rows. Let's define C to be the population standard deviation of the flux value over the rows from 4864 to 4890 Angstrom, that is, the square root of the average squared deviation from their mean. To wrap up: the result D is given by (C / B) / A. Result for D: 7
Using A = 0.3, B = 0.37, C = 0.689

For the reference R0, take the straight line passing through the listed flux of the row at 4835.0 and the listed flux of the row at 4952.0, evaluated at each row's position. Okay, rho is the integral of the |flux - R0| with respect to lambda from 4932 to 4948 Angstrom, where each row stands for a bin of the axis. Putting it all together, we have 1.9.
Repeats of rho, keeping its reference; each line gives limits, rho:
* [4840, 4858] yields 9.2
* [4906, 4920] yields 2.3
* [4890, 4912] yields 3.5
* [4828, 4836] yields 0.1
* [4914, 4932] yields 4.7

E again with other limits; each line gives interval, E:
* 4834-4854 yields 4835.0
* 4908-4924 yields 4922.0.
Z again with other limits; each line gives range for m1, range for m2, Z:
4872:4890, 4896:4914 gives -1.02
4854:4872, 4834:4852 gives -0.82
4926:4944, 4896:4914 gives -0.99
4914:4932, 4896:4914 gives -1.04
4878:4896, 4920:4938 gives -1.01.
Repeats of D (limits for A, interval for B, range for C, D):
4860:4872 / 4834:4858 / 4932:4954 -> 0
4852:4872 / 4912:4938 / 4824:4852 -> 1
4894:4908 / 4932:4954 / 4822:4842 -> 18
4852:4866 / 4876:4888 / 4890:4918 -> 10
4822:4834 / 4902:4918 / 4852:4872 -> 181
